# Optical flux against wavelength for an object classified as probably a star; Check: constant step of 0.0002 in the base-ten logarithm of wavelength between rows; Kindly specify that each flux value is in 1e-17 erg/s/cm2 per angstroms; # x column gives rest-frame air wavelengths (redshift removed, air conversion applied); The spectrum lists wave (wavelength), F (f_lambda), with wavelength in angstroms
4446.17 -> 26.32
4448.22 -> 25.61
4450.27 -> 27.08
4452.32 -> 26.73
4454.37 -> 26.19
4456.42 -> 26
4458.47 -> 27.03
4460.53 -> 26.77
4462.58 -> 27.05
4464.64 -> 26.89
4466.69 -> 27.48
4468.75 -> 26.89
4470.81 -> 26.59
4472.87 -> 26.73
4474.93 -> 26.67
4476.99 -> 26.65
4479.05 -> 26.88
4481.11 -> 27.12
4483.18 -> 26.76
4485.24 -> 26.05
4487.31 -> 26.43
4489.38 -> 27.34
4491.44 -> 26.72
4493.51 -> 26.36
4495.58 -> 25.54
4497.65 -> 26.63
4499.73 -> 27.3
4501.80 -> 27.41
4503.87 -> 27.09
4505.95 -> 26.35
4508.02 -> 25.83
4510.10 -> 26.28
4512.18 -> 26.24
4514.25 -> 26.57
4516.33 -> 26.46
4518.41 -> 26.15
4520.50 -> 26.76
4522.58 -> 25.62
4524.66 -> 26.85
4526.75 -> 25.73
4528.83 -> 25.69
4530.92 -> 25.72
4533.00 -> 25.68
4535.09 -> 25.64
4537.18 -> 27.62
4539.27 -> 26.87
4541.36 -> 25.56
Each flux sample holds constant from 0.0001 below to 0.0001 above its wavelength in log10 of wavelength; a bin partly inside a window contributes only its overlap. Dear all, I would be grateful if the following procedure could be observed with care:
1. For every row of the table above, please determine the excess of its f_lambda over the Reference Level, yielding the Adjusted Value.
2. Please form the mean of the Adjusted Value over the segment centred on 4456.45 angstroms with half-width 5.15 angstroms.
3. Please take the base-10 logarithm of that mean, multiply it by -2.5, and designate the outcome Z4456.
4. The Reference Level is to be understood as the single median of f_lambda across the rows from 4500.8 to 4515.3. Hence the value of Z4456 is 1.8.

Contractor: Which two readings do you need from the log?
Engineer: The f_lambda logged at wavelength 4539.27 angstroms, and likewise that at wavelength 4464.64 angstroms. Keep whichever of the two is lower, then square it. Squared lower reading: 722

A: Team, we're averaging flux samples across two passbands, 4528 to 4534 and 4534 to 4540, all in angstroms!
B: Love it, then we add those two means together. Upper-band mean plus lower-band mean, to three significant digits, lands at 52.4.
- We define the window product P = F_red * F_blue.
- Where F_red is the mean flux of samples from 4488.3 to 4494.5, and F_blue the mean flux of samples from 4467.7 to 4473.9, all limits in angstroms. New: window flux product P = 717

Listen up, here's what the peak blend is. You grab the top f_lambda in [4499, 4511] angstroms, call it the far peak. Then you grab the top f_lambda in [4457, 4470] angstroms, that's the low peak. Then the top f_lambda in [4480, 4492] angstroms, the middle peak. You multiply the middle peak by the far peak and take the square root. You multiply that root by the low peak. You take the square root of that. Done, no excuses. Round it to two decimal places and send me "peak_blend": 27.43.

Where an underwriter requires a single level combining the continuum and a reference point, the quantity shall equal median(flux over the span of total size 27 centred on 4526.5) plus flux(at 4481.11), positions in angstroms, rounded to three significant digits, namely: 53.3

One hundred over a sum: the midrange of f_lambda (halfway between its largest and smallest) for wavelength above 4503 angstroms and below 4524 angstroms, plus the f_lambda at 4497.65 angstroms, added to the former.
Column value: 1.89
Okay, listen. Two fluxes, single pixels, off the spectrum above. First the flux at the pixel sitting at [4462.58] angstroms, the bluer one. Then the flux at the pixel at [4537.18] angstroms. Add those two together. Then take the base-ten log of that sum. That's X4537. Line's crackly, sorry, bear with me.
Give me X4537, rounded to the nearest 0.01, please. 1.74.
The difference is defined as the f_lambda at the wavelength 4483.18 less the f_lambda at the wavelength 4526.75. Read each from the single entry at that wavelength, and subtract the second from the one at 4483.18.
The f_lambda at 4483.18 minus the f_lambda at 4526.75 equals 1.0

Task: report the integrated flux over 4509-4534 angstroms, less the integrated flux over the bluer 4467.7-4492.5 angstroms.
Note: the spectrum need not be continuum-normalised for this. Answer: -9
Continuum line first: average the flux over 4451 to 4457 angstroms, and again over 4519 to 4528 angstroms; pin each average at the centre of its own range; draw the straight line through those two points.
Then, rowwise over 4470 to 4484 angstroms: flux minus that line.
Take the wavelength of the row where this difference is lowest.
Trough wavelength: 4470.81 angstroms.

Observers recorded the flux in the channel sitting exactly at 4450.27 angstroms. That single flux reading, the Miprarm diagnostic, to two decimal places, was 27.08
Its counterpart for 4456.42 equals 26.00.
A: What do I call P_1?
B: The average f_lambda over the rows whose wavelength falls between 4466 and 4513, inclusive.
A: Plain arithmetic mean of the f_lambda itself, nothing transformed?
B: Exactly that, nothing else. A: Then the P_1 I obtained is 26.7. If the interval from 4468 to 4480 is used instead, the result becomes 26.7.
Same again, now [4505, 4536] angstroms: 26.1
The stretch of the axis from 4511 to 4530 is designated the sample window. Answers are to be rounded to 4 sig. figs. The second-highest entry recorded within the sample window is 26.76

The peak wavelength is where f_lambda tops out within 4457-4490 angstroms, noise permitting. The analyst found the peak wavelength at 4466.69 angstroms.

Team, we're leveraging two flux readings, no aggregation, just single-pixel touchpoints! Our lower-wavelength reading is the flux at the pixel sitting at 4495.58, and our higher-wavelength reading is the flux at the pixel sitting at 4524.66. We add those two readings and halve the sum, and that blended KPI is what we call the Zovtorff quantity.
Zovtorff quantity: 26.2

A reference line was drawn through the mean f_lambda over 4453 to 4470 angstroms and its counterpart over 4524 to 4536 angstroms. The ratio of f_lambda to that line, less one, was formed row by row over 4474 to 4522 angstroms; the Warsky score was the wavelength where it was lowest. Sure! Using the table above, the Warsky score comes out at 4495.58 angstroms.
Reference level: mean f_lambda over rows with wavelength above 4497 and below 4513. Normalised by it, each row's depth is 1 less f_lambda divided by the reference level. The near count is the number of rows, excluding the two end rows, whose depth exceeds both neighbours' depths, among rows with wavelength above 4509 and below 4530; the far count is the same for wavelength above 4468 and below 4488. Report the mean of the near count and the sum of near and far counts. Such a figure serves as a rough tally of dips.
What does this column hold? 4.5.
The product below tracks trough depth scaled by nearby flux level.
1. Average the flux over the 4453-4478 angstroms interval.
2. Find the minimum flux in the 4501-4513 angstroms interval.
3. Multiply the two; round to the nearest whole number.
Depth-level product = 691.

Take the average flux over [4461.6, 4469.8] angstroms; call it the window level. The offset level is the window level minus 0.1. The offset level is 27.0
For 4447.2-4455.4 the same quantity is 26.3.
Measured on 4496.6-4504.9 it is 27.0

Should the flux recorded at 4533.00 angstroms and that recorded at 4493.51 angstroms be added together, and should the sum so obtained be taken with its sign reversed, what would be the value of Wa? -52.0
